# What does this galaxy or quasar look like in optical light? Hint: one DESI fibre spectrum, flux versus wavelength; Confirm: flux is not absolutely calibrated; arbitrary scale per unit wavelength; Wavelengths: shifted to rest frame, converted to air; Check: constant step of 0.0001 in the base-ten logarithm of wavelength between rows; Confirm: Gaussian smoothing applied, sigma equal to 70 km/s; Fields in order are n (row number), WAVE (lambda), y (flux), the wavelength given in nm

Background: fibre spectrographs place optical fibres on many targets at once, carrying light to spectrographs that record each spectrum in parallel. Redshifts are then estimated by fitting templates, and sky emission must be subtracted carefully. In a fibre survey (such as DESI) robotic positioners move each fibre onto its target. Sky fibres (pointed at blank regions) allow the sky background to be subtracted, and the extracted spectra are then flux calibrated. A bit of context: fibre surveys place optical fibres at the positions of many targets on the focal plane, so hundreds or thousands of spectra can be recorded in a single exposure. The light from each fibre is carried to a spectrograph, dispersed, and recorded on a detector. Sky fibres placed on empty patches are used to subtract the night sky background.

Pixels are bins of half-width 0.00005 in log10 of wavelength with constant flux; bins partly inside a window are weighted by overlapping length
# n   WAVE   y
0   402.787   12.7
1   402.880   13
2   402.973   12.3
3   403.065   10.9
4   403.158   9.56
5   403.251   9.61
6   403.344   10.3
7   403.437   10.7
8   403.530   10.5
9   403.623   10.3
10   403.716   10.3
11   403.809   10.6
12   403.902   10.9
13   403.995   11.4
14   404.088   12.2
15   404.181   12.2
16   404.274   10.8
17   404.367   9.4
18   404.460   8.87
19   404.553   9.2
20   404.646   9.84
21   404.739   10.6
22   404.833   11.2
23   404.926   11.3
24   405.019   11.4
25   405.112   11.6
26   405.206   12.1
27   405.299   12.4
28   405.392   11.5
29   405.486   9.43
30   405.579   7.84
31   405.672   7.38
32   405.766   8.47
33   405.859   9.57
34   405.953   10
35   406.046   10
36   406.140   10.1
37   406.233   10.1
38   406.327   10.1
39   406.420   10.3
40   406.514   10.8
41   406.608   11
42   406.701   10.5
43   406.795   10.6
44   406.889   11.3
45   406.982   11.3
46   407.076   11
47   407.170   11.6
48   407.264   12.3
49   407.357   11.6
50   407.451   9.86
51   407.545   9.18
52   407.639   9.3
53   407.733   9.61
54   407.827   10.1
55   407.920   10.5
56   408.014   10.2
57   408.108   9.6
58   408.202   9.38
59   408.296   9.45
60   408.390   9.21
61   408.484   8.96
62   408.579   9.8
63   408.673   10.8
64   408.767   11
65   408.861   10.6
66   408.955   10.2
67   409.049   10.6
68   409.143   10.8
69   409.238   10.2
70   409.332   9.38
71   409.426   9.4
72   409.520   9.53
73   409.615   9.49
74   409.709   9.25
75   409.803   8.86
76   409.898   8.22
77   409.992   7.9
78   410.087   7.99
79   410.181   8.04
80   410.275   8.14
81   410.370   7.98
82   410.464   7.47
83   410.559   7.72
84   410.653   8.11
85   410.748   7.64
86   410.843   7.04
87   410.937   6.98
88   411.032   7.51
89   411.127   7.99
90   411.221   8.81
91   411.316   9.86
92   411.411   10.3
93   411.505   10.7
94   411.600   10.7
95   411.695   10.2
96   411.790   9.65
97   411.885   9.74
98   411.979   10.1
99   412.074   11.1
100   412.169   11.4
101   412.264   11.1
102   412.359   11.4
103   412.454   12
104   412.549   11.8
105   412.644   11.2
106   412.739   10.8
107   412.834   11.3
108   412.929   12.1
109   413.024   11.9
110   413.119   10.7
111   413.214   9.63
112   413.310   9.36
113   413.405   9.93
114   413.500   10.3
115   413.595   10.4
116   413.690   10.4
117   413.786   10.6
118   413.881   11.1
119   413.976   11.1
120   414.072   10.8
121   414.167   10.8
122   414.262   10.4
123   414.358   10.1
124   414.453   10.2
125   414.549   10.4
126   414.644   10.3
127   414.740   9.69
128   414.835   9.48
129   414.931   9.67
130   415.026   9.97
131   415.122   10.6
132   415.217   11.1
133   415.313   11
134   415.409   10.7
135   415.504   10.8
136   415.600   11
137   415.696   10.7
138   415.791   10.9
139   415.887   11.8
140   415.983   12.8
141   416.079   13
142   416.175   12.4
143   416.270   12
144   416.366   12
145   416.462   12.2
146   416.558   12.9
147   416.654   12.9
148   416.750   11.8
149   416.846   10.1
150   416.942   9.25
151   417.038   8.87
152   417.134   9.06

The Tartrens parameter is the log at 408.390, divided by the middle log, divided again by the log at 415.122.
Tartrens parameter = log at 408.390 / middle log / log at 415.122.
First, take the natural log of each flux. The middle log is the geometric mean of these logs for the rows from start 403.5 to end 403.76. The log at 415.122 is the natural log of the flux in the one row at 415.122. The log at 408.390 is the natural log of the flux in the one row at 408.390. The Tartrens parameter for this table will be 0.402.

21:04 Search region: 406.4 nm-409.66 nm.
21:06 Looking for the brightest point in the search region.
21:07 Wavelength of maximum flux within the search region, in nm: 407.264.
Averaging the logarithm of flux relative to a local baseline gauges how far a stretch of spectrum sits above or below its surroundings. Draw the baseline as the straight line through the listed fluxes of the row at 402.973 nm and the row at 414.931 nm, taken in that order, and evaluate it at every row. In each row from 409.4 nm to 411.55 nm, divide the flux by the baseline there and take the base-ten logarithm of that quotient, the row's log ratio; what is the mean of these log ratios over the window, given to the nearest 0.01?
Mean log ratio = -0.10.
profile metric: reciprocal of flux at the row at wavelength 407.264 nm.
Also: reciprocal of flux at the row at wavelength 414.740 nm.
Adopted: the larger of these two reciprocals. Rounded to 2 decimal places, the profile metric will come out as 0.10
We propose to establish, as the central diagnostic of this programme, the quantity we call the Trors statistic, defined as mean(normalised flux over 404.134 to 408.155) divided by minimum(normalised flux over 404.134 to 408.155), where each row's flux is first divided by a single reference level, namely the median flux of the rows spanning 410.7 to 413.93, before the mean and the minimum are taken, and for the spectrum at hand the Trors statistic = 1.406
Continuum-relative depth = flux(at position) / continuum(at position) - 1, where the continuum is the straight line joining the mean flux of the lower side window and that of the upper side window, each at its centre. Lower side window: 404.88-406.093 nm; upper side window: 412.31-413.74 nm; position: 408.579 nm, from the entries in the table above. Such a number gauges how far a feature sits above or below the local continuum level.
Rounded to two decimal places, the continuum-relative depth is -0.07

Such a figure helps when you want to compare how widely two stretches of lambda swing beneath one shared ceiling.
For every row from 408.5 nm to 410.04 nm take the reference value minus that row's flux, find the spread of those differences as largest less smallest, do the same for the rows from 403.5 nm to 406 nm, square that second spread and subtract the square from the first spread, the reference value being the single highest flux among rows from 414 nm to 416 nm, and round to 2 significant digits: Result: -22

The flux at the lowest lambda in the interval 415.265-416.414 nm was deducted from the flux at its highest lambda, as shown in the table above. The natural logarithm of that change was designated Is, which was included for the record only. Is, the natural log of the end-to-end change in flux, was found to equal 0.0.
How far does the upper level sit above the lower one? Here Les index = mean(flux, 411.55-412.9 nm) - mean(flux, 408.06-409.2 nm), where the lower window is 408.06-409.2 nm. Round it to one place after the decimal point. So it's 0.9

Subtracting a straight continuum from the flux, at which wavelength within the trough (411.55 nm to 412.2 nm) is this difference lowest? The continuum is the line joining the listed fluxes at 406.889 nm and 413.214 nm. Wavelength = 411.790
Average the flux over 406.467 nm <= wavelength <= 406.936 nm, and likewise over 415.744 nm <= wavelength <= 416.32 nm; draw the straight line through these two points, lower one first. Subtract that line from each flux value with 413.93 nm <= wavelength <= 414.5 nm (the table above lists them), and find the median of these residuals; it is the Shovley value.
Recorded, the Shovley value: -1.3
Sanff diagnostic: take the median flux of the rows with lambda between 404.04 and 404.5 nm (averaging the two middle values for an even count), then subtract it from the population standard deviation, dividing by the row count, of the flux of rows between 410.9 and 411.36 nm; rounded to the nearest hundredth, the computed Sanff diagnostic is -9.79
